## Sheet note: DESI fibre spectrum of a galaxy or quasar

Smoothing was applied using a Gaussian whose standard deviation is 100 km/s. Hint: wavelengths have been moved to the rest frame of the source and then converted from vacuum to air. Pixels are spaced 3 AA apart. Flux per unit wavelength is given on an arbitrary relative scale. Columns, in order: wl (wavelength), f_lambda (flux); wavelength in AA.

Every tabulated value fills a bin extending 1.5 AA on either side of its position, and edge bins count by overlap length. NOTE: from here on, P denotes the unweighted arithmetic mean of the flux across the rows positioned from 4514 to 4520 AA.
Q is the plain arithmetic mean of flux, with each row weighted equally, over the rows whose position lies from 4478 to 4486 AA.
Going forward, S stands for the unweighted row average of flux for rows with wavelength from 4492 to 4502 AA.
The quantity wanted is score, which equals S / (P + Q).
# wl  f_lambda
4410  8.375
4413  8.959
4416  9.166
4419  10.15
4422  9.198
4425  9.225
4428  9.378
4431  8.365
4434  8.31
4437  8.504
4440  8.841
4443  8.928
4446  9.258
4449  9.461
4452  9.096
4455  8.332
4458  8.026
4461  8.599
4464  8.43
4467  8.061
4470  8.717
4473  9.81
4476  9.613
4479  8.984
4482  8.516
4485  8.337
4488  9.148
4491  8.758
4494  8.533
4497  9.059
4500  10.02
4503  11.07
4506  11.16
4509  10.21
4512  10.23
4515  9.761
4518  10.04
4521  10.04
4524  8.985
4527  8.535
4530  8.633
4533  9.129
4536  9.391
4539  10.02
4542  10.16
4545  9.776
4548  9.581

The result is 0.50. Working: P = 9.9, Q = 8.61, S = 9.2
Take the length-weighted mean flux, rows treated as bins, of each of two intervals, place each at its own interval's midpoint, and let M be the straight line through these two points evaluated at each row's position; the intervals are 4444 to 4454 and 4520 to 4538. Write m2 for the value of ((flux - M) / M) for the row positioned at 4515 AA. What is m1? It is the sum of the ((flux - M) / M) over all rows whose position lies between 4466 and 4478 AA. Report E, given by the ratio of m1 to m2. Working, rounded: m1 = -0.06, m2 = 0.07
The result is -0.8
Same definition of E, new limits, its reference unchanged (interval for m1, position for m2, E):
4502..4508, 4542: 3.7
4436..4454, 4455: 1.4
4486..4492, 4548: -0.9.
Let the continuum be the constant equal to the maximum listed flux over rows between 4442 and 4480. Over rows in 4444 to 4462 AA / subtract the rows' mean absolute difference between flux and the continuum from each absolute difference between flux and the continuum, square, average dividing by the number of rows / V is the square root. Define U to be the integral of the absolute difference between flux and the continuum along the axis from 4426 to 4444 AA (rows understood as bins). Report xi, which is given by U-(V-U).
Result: 38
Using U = 19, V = 0.52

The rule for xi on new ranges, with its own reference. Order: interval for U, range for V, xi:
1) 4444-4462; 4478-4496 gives 36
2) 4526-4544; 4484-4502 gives 23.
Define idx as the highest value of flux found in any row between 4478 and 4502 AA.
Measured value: 10.02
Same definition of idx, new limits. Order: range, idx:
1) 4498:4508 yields 11.16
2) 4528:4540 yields 10.02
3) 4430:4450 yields 9.461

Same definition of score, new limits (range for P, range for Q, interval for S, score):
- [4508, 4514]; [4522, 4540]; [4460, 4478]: 0.46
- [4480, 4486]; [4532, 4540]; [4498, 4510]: 0.59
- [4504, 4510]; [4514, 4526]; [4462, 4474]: 0.43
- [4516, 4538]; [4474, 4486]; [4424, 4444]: 0.49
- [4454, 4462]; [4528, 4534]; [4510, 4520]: 0.58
